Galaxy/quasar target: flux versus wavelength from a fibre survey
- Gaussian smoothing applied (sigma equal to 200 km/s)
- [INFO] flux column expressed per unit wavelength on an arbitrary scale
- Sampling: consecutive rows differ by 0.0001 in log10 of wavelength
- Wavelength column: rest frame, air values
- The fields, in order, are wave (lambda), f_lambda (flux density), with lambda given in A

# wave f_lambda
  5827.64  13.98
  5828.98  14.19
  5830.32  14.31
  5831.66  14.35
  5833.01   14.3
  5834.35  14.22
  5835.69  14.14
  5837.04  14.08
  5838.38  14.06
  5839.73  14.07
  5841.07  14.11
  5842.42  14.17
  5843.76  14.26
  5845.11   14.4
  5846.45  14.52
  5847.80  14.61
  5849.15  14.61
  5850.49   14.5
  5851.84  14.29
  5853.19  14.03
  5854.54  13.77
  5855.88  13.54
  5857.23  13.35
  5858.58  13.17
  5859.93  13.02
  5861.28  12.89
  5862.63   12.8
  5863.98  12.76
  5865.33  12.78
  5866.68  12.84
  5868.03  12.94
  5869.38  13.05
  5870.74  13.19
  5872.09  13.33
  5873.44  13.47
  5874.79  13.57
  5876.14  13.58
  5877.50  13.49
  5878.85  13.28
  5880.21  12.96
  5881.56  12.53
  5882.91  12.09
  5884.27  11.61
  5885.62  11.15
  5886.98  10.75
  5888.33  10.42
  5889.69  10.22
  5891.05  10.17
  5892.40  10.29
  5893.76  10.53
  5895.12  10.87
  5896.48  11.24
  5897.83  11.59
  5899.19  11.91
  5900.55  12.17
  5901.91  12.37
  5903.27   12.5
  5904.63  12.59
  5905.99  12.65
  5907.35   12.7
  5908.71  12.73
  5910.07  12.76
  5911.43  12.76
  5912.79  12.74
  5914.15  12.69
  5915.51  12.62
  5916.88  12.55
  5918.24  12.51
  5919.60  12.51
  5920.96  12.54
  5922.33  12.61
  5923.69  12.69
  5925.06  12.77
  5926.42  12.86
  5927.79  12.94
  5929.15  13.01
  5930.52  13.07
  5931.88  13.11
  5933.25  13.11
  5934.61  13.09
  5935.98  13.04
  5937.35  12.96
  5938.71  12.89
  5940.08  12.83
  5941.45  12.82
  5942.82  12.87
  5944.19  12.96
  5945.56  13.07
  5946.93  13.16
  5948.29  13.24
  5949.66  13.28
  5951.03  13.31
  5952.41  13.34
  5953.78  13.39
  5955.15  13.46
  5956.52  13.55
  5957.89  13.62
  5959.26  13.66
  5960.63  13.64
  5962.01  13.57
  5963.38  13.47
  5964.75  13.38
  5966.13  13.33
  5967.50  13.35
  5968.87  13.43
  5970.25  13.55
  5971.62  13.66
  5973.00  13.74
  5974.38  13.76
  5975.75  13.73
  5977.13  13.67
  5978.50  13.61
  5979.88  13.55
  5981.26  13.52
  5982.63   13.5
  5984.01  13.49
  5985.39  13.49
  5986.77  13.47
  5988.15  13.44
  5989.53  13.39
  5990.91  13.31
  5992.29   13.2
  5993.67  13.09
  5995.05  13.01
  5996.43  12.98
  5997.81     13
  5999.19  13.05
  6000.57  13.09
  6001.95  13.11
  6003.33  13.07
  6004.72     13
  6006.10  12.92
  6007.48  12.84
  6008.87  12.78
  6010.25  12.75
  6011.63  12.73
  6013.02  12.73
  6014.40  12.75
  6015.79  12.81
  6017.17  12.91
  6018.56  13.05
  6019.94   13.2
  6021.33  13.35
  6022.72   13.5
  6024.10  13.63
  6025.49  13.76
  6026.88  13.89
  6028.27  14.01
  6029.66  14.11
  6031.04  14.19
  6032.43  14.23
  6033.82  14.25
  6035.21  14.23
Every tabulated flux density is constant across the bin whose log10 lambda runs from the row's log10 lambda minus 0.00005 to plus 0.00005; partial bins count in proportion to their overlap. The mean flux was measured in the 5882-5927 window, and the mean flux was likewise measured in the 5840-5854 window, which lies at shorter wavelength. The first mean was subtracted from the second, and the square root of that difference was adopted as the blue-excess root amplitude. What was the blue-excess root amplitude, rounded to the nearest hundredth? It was 1.54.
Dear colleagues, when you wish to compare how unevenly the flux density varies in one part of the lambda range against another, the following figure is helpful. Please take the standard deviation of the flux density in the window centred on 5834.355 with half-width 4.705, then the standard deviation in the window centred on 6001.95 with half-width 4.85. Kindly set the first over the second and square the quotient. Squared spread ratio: 3.19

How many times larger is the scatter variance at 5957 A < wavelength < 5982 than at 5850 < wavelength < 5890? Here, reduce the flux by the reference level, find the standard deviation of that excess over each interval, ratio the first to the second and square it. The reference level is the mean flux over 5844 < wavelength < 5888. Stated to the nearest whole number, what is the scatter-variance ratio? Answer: 0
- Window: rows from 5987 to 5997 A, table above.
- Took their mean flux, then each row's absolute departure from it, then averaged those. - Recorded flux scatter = 0.15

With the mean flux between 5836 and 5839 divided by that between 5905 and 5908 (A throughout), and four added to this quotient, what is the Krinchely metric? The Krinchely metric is 5.11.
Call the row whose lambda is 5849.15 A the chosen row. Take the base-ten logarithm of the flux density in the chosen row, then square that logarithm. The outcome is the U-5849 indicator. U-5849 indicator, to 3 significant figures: 1.36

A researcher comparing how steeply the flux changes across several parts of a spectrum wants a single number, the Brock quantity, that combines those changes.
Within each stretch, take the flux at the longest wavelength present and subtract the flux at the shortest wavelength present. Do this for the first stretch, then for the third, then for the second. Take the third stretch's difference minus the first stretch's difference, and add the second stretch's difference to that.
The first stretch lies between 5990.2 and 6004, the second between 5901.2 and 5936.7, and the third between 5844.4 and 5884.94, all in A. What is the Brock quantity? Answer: -1.9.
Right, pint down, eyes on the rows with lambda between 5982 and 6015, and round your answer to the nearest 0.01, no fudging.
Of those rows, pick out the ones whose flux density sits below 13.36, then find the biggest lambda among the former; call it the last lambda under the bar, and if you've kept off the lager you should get 6014.40 A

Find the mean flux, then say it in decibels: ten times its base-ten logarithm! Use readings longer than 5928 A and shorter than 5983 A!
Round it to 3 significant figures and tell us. 11.2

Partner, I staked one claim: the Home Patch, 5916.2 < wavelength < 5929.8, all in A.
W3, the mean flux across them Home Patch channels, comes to 12.7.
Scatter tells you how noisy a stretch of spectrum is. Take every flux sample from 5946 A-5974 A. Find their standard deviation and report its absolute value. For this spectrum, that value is 0.16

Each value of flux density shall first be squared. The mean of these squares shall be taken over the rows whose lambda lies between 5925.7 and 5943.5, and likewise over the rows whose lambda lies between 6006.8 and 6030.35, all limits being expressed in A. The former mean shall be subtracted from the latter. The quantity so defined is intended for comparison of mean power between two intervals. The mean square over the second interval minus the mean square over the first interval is 7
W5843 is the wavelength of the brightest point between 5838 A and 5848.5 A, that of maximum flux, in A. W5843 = 5847.80 A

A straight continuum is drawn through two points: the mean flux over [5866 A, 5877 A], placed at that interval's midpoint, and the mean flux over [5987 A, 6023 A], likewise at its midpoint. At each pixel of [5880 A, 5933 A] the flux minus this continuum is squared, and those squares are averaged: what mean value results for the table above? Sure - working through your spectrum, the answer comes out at 2.0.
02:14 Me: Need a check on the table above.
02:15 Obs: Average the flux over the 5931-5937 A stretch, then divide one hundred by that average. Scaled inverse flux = 7.64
